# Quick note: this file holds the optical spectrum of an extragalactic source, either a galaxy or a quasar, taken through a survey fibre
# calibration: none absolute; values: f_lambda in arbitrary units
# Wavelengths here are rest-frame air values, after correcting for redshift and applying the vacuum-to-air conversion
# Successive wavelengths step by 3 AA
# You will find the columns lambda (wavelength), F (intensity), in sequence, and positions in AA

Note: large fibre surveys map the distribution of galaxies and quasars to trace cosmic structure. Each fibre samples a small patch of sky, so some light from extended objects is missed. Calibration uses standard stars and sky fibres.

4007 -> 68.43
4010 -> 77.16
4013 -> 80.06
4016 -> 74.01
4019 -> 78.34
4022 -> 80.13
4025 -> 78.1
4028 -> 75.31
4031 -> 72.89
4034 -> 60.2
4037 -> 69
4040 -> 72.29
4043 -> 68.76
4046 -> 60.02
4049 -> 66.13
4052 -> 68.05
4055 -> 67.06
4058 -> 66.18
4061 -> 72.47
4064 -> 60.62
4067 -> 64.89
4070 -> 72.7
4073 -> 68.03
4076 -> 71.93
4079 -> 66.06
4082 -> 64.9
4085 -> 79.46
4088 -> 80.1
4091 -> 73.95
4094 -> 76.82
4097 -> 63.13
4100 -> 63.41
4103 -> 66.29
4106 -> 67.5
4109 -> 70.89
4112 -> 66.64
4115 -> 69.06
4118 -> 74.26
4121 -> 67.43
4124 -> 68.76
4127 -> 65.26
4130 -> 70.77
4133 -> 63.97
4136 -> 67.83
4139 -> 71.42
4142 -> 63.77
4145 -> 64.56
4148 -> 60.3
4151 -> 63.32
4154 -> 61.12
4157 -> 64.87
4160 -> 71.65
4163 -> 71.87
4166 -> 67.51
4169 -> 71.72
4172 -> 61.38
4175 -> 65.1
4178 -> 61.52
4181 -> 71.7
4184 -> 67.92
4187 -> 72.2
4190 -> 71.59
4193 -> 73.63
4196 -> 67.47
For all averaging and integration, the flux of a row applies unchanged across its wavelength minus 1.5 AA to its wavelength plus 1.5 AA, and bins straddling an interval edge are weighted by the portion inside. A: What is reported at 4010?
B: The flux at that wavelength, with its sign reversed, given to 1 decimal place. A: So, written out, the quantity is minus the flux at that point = -77.2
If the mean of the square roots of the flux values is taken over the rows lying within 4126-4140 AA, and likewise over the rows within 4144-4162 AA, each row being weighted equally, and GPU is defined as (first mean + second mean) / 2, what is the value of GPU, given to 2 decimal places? 8.13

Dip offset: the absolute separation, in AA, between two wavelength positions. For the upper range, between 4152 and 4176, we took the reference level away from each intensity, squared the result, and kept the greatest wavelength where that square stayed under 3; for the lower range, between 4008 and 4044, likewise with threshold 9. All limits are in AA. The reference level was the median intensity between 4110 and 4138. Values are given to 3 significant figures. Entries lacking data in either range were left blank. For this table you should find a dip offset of 123 AA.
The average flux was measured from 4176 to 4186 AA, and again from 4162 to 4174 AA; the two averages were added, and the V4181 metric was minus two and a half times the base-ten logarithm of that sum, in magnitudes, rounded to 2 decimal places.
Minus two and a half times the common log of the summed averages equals -5.33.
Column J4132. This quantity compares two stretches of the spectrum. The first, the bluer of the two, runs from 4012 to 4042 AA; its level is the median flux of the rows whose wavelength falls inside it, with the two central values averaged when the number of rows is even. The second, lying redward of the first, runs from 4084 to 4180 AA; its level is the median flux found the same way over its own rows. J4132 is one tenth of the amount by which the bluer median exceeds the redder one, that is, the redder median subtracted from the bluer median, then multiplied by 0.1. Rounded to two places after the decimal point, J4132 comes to 0.72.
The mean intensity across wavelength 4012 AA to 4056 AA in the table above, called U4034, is 71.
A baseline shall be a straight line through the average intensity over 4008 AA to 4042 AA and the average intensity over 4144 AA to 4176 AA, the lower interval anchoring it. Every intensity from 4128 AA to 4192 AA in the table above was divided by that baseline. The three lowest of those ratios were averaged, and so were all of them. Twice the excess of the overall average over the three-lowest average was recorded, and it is 0.19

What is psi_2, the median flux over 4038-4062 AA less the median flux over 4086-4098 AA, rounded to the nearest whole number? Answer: -8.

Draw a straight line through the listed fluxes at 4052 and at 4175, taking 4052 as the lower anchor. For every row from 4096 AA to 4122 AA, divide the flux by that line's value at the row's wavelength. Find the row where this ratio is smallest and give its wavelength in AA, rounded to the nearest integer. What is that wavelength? 4097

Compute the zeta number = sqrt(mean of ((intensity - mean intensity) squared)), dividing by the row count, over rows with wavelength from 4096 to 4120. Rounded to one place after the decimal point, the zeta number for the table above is 3.5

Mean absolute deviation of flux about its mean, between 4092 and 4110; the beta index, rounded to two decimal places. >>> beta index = 3.90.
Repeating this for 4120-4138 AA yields 1.81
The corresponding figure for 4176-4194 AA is 3.36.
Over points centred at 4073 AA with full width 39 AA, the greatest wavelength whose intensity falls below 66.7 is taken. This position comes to 4082 AA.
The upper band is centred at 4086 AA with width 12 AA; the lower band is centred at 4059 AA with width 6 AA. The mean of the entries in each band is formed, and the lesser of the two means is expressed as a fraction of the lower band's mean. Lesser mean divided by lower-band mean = 1.000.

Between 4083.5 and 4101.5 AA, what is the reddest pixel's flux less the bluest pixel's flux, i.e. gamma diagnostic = -16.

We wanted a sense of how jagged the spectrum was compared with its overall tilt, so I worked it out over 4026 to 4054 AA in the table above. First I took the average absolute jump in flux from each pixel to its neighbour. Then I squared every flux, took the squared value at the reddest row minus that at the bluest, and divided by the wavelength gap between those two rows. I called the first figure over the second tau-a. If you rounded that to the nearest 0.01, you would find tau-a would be -0.14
